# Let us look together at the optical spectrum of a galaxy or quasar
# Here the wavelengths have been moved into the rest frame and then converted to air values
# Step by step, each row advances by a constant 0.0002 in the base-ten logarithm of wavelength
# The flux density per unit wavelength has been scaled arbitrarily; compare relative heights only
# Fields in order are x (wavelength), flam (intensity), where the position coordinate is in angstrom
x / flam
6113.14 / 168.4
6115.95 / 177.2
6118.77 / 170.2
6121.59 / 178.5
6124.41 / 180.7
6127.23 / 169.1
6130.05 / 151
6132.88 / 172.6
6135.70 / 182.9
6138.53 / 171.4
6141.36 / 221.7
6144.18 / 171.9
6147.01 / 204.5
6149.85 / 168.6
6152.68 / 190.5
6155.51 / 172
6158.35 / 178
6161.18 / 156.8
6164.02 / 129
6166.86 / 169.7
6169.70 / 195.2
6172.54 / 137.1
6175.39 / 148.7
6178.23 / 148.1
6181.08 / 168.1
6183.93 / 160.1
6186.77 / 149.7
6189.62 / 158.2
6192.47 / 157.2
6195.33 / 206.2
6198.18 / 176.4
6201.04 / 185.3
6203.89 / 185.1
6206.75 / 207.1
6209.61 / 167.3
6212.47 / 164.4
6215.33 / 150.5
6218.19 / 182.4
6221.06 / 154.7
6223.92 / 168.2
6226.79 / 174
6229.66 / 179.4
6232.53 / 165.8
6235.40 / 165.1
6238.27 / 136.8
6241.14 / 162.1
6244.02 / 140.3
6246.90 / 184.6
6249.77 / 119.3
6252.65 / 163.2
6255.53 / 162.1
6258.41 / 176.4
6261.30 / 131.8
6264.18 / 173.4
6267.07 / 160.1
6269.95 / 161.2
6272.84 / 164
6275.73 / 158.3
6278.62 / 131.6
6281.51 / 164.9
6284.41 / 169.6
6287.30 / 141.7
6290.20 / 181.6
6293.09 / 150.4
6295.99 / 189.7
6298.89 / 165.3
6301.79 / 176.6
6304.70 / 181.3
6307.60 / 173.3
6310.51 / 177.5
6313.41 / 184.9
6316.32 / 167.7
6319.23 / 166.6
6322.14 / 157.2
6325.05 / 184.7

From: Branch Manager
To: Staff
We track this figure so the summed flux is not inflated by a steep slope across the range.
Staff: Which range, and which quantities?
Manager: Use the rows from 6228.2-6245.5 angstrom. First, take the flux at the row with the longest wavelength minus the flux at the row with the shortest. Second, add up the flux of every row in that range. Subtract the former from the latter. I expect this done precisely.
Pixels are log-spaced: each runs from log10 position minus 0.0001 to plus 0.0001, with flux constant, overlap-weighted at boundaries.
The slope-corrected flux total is 989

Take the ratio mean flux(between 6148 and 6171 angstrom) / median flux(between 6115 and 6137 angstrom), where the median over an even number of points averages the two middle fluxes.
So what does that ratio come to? 0.97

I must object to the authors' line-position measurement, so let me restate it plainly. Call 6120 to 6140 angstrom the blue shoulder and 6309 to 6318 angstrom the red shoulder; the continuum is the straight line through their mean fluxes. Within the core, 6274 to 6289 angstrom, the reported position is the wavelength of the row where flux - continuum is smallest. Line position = 6278.62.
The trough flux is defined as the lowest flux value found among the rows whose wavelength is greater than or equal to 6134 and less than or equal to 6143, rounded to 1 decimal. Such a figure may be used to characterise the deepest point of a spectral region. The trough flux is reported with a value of 171.4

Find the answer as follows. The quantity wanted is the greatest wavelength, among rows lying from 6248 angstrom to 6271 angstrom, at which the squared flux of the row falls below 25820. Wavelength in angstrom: 6267.07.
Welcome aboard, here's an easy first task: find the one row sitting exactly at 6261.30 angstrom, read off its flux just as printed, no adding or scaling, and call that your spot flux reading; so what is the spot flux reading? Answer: 131.8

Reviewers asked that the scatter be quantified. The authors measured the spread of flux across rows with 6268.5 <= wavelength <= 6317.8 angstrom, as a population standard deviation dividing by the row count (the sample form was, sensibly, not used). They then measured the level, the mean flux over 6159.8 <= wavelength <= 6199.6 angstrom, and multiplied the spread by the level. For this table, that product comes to 2413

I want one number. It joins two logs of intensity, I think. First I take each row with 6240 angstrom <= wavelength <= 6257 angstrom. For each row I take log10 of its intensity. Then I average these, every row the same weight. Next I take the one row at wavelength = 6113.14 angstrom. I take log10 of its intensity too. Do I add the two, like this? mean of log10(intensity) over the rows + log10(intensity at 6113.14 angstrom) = 4.413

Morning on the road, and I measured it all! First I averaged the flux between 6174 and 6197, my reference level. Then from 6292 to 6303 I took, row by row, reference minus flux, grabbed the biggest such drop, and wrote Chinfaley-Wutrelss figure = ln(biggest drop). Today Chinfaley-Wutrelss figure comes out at 2.5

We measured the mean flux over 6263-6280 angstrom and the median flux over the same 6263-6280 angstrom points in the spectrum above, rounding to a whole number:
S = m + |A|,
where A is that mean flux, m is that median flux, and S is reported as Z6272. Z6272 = 319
